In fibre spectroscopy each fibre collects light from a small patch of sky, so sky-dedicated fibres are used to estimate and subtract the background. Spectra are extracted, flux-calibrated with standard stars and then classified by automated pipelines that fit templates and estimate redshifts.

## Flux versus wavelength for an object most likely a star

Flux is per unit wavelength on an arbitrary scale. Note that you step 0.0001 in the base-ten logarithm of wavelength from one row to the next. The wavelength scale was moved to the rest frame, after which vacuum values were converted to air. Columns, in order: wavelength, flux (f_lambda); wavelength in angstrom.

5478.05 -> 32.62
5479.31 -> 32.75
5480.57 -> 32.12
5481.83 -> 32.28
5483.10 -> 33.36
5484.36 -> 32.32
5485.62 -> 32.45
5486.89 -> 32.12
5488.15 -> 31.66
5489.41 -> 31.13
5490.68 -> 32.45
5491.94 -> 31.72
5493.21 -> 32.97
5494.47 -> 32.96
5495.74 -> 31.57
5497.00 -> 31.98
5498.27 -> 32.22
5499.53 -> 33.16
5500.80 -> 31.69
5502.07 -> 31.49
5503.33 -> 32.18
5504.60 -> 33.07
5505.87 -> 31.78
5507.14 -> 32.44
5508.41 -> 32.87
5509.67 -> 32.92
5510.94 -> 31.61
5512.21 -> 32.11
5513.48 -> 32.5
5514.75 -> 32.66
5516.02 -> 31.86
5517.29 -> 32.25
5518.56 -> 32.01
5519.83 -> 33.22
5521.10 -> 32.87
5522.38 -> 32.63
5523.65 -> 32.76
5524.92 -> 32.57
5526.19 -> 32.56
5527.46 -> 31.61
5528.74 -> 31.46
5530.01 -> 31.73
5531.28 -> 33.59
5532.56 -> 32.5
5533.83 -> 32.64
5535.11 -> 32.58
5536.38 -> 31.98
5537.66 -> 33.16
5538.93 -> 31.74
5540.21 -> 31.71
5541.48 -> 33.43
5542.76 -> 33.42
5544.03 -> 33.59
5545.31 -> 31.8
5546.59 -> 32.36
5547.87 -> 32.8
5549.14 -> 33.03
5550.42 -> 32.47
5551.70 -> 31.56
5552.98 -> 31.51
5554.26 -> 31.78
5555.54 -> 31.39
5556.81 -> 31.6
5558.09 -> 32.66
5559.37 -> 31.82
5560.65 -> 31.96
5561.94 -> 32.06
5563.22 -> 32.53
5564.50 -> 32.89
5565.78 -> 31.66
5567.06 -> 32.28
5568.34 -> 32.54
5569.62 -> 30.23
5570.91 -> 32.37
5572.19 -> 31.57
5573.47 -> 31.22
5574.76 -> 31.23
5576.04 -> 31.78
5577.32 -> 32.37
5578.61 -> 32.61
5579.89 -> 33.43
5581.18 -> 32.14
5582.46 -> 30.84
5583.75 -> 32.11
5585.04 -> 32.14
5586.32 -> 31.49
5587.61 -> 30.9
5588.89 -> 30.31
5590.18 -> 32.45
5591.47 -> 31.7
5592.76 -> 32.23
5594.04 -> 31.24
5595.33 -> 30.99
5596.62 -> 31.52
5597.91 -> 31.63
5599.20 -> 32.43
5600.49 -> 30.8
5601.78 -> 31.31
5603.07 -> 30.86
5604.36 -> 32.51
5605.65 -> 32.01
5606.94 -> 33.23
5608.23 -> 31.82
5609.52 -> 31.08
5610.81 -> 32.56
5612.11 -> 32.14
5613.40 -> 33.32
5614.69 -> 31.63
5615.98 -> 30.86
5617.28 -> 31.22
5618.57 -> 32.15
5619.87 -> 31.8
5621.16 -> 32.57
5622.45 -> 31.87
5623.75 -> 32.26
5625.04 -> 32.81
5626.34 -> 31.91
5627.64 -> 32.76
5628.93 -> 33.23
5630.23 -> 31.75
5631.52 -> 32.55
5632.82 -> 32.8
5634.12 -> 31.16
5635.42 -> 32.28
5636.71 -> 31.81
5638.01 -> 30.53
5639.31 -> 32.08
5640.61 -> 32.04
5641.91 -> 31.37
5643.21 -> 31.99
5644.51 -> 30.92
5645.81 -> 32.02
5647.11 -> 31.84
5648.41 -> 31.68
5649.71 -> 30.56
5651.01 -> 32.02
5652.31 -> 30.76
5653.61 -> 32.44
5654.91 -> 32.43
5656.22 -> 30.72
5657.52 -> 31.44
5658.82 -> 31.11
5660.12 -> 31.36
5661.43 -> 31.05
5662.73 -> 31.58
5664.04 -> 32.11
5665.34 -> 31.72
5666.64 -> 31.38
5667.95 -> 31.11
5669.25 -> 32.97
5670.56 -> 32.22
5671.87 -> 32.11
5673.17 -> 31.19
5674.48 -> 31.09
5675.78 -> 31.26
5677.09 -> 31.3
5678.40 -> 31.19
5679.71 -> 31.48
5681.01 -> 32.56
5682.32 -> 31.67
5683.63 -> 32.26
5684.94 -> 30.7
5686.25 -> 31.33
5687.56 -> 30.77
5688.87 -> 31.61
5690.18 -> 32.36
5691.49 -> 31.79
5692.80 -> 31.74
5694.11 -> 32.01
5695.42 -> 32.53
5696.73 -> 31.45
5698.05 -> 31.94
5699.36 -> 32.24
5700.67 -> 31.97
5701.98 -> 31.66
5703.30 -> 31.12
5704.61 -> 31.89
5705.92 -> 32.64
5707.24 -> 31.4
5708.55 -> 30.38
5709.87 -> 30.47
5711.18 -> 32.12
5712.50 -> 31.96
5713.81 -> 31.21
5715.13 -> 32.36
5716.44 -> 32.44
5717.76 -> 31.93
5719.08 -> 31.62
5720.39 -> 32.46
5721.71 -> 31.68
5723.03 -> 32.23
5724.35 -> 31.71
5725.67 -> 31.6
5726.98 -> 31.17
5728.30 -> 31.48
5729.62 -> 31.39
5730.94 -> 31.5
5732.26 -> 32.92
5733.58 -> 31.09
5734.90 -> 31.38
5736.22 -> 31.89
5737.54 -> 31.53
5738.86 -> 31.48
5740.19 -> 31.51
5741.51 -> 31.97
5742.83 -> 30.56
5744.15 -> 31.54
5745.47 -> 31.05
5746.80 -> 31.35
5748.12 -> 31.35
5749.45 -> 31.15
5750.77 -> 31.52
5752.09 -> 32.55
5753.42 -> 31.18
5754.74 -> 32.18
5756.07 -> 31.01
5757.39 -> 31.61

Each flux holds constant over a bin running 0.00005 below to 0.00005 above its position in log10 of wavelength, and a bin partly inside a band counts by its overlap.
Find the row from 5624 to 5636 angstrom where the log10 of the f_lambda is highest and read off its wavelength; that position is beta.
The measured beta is 5628.93 angstrom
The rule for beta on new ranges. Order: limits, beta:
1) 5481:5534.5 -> 5531.28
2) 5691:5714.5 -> 5705.92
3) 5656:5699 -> 5669.25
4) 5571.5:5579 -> 5578.61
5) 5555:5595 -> 5579.89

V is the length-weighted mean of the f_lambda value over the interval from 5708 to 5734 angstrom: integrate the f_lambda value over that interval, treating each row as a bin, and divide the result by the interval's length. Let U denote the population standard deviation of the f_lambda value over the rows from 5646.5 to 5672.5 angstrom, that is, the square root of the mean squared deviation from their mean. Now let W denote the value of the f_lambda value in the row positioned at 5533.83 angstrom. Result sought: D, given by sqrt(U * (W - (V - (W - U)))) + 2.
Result 6.55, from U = 0.628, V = 31.7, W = 32.64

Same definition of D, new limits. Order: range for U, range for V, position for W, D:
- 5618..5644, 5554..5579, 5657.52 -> 6.31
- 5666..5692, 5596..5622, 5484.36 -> 6.39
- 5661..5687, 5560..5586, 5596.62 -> 6.16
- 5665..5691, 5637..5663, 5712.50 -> 6.36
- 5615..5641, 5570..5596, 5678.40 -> 6.50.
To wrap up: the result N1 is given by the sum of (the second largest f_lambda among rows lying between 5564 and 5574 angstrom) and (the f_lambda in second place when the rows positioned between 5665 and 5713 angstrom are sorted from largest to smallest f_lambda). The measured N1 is 65.2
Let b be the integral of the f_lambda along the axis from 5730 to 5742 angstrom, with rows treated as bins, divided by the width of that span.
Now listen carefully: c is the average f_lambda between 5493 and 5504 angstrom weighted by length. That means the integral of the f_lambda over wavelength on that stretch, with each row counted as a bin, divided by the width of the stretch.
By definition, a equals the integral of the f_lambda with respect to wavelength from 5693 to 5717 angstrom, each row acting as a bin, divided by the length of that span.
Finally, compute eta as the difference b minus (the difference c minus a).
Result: 31.2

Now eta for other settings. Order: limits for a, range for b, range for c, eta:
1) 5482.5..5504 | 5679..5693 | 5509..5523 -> 31.4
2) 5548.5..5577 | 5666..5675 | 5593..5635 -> 31.7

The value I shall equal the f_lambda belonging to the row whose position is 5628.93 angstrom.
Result 33.23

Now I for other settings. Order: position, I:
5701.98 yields 31.66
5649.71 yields 30.56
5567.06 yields 32.28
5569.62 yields 30.23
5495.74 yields 31.57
